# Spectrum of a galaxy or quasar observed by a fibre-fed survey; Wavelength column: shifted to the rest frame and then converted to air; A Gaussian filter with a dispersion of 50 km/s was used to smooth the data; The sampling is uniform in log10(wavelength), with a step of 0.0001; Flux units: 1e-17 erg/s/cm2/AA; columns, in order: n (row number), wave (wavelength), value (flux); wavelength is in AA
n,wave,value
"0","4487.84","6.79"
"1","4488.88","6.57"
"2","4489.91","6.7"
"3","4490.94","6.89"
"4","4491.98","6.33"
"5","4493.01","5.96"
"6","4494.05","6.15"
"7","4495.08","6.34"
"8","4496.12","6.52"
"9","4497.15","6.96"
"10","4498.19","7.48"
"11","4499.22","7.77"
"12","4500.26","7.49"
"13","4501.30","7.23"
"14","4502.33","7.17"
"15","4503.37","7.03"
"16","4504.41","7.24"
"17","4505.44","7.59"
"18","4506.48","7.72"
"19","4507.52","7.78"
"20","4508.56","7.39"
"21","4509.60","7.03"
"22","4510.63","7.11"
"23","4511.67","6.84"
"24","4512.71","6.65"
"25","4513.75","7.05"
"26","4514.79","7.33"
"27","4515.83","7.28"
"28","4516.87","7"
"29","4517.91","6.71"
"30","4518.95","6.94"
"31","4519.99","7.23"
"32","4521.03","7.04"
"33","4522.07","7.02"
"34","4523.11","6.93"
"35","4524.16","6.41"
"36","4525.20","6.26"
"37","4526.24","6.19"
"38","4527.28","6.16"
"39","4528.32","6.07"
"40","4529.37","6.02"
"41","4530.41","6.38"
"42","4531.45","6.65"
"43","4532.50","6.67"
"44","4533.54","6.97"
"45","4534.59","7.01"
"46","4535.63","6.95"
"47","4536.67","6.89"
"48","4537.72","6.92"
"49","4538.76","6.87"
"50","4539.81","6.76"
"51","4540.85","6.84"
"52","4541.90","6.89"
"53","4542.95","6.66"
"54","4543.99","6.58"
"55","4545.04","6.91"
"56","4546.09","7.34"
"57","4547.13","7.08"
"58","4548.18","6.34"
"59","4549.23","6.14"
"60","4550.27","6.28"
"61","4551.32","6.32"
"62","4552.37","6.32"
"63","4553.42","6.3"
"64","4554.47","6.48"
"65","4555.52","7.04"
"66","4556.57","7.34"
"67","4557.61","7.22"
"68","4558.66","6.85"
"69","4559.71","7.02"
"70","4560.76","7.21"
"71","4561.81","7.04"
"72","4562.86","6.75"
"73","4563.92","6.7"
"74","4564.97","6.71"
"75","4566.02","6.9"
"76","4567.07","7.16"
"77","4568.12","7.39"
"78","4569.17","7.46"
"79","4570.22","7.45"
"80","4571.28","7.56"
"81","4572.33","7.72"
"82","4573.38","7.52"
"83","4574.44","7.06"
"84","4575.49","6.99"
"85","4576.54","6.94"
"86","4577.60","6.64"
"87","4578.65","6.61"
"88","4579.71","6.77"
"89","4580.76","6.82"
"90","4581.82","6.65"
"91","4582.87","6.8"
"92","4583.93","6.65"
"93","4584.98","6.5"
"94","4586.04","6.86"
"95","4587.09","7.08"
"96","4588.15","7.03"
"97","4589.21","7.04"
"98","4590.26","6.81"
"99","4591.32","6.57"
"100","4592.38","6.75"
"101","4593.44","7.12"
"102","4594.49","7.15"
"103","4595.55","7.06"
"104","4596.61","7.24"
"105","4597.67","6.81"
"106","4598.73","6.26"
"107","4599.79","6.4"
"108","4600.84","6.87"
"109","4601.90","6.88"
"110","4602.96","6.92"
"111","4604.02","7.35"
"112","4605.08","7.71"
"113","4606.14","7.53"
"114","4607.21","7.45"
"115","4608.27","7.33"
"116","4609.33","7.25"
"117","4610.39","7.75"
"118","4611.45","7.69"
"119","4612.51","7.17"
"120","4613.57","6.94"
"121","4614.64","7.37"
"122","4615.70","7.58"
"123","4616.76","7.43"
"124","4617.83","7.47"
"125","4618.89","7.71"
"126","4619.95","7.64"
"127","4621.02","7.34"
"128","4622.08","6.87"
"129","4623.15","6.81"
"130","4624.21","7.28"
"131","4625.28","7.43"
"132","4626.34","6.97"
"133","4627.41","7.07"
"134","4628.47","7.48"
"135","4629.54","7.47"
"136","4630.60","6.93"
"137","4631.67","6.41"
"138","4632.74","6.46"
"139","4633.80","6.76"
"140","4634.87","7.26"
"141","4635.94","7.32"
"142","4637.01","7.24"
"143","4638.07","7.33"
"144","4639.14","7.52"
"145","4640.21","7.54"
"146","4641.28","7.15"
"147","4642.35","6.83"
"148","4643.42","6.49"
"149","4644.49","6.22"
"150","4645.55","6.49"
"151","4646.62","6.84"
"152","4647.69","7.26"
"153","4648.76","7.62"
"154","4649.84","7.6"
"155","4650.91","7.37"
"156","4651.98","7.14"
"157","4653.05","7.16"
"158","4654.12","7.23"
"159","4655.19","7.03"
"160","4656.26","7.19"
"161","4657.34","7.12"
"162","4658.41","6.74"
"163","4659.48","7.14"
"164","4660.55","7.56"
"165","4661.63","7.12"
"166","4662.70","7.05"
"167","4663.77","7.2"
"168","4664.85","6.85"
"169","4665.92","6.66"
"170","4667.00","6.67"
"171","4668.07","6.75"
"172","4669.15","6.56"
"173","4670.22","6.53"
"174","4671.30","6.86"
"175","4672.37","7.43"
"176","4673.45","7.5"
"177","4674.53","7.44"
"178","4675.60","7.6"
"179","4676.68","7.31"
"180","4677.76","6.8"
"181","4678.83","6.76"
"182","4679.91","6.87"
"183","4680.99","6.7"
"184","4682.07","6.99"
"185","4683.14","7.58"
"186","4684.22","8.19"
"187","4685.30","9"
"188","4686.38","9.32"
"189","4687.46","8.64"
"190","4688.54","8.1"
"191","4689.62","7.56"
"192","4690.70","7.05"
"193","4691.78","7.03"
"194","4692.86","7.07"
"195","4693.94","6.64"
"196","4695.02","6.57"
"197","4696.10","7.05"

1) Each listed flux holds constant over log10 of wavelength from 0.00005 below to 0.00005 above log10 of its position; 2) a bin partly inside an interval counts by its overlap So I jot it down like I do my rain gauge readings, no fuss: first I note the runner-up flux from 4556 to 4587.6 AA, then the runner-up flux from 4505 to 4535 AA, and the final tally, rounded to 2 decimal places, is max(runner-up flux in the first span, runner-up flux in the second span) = 7.72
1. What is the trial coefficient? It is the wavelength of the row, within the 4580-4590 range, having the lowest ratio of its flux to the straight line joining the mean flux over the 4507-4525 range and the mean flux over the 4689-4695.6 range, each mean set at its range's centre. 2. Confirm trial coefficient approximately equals 4584.98 AA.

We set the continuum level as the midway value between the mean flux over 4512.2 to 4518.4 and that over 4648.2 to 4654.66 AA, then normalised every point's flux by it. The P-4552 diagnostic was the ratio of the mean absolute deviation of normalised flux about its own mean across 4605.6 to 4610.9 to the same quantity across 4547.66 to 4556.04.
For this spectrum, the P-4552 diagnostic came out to 0.8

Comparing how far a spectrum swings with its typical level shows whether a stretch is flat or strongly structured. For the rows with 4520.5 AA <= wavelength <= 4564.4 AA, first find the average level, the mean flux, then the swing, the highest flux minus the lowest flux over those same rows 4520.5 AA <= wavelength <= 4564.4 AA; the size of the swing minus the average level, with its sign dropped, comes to 5.39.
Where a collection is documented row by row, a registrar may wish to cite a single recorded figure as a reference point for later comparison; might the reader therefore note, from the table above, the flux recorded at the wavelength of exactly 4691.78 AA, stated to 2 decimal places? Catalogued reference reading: 7.03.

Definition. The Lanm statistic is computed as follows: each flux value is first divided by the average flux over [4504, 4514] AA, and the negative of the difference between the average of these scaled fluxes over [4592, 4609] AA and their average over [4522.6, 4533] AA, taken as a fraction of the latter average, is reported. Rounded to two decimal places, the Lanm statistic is -0.11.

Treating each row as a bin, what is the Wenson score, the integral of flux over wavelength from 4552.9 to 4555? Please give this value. 13.4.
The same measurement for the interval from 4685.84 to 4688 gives 19.4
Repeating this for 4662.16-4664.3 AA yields 15.3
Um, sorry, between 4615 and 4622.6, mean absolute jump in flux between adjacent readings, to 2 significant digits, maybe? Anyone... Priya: 0.21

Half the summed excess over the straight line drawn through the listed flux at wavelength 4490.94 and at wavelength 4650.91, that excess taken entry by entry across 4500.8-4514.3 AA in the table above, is 1.8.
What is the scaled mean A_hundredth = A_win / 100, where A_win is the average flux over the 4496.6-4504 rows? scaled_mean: 0.0730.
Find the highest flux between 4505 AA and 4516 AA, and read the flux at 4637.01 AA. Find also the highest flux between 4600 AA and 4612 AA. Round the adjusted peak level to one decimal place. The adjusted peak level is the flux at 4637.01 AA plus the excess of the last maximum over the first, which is 7.2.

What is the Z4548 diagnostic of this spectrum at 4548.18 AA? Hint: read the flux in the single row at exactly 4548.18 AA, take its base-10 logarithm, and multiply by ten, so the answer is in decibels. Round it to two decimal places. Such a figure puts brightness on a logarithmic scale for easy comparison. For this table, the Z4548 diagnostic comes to 8.02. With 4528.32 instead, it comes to 7.83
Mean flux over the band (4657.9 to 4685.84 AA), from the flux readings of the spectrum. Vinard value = 7.1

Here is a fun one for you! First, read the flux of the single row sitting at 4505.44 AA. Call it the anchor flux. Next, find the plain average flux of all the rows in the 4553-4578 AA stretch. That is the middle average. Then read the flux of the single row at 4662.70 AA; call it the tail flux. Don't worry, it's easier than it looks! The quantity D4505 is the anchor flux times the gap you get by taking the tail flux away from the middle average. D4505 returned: 0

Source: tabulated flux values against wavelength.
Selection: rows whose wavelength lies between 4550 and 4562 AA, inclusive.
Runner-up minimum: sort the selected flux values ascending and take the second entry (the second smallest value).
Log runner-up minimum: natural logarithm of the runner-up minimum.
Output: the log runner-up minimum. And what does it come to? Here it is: 1.84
